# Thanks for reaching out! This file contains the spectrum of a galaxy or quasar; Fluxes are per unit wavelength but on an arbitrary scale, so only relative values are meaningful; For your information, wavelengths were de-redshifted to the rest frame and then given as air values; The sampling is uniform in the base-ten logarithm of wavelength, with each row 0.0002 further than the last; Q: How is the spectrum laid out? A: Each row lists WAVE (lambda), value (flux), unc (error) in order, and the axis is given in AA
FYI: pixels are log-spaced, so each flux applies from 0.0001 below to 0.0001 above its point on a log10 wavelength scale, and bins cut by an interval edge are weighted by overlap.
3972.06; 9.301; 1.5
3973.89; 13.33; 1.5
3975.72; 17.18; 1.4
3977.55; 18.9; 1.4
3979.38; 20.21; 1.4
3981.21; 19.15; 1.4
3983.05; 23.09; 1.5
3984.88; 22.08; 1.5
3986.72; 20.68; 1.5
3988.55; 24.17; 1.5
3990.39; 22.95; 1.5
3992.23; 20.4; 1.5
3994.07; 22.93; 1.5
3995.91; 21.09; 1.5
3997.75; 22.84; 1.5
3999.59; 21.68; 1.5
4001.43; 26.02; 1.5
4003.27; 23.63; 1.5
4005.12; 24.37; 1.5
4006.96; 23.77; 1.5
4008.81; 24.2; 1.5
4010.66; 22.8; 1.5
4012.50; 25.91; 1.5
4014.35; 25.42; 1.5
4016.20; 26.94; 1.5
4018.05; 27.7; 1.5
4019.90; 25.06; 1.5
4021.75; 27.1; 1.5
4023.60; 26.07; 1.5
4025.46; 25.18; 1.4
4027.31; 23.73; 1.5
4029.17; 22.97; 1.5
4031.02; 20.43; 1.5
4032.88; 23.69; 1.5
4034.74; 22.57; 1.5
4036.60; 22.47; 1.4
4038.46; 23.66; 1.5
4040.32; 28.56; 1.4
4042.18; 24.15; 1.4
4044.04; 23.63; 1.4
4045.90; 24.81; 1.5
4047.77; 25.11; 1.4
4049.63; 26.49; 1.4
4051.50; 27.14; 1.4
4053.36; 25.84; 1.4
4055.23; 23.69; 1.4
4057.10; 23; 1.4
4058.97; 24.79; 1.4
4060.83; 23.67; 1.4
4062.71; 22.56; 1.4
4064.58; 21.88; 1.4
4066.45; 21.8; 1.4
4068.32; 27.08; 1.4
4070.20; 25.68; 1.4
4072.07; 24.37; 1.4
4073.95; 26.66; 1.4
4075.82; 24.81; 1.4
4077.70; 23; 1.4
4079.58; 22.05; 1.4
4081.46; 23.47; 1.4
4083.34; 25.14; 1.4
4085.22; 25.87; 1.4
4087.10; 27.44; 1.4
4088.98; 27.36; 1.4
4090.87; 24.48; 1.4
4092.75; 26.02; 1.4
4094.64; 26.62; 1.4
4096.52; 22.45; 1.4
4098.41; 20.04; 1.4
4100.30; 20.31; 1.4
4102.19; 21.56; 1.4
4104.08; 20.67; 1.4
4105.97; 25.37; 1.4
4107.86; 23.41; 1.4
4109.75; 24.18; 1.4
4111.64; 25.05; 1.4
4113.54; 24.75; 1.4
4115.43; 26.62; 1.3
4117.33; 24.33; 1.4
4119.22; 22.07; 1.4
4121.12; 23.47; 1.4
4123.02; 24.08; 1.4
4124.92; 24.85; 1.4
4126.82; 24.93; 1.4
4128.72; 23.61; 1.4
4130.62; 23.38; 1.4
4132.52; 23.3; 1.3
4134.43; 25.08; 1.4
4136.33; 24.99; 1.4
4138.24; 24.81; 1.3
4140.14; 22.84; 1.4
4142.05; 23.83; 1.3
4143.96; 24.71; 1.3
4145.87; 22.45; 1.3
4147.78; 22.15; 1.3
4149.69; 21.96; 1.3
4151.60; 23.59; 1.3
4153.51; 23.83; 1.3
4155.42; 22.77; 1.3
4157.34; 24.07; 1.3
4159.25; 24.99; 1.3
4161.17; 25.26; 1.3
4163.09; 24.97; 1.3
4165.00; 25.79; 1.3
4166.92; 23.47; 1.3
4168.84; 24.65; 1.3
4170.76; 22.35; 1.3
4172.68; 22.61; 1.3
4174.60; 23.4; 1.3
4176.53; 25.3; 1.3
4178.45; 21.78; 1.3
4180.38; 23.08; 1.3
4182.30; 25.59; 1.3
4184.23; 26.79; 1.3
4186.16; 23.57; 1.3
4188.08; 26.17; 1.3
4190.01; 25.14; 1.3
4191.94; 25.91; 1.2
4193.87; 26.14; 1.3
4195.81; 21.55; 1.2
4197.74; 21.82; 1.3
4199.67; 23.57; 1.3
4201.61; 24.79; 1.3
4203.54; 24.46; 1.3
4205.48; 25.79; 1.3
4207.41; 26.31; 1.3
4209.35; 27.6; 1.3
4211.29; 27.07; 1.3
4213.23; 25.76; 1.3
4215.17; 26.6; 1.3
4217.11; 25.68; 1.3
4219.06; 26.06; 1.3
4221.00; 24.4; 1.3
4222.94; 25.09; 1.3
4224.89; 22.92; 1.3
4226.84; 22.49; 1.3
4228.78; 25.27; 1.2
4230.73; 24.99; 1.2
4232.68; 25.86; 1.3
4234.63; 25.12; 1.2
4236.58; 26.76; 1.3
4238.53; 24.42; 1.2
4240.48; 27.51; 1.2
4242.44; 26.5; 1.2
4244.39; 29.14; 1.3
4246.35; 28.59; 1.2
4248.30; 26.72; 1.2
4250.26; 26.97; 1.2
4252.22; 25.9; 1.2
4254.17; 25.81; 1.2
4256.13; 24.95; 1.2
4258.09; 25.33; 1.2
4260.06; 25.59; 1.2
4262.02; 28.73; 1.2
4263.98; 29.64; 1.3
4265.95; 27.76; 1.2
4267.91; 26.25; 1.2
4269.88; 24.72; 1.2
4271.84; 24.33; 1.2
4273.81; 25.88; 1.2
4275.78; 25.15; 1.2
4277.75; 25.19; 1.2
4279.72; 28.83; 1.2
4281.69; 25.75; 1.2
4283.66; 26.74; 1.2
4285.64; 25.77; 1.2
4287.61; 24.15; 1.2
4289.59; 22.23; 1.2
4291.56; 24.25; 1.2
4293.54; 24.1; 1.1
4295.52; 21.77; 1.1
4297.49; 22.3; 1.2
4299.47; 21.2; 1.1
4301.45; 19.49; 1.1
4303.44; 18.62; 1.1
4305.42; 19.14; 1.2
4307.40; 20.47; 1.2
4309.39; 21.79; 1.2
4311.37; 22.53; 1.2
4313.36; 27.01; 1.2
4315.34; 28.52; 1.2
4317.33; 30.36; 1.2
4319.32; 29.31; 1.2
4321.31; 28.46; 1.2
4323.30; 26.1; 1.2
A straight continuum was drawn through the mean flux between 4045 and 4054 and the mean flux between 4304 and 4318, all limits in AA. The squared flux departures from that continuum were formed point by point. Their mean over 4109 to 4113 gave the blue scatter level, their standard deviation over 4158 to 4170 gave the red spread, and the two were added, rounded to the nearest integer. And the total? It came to 2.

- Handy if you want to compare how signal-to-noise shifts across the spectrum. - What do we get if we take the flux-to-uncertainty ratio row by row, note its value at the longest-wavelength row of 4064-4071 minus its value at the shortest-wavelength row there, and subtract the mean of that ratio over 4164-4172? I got -15.8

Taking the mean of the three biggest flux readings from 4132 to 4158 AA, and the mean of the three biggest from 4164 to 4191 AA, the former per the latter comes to 0.95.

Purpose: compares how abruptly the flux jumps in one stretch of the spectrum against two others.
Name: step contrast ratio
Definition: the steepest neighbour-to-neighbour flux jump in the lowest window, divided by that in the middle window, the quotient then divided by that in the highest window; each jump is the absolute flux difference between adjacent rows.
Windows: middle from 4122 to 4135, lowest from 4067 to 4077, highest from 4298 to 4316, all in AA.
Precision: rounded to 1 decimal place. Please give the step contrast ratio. 0.3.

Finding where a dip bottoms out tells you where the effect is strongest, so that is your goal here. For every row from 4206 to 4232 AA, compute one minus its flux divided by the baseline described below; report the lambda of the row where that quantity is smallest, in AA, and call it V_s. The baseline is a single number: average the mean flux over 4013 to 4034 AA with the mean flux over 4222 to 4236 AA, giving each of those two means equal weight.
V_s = 4209.35 AA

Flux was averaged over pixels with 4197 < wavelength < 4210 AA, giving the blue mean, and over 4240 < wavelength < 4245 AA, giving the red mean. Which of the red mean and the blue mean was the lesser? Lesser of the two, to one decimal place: 24.9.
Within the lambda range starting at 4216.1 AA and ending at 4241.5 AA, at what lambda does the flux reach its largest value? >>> 4240.48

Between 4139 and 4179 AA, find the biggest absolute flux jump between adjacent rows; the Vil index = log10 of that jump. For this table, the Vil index 0.55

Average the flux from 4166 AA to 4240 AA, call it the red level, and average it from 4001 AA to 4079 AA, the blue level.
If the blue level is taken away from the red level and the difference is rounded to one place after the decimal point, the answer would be 0.2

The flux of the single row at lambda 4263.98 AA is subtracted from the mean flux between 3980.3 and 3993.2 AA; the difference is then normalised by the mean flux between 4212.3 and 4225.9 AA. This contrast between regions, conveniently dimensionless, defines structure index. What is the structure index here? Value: -0.31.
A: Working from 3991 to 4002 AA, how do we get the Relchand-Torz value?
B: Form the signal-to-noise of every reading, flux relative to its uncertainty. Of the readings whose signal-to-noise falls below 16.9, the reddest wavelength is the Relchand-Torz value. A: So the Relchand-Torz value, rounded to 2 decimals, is 3999.59 AA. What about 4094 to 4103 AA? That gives 4102.19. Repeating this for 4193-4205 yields 4197.74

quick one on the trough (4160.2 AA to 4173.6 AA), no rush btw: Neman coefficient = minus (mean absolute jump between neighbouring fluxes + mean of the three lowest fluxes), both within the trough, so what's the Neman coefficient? -24.0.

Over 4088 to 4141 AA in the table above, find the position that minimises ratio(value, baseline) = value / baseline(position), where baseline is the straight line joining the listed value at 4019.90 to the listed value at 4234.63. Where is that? 4098.41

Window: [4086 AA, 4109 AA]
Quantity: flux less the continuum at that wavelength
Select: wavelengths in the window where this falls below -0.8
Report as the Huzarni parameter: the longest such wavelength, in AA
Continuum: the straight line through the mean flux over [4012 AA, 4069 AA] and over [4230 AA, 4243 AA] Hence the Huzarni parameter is 4107.86 AA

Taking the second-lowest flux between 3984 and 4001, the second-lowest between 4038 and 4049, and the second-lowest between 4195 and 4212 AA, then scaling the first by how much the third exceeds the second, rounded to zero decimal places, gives -38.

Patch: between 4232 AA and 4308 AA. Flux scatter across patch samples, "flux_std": 2.7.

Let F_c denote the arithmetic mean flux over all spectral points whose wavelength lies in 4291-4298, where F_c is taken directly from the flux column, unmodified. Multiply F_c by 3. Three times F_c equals 69.3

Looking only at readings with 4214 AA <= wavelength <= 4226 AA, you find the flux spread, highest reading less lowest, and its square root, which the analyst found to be 1.9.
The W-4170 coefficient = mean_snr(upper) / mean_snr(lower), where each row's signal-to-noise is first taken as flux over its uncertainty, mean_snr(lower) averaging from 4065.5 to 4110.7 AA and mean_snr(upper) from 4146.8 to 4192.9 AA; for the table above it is 1.08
